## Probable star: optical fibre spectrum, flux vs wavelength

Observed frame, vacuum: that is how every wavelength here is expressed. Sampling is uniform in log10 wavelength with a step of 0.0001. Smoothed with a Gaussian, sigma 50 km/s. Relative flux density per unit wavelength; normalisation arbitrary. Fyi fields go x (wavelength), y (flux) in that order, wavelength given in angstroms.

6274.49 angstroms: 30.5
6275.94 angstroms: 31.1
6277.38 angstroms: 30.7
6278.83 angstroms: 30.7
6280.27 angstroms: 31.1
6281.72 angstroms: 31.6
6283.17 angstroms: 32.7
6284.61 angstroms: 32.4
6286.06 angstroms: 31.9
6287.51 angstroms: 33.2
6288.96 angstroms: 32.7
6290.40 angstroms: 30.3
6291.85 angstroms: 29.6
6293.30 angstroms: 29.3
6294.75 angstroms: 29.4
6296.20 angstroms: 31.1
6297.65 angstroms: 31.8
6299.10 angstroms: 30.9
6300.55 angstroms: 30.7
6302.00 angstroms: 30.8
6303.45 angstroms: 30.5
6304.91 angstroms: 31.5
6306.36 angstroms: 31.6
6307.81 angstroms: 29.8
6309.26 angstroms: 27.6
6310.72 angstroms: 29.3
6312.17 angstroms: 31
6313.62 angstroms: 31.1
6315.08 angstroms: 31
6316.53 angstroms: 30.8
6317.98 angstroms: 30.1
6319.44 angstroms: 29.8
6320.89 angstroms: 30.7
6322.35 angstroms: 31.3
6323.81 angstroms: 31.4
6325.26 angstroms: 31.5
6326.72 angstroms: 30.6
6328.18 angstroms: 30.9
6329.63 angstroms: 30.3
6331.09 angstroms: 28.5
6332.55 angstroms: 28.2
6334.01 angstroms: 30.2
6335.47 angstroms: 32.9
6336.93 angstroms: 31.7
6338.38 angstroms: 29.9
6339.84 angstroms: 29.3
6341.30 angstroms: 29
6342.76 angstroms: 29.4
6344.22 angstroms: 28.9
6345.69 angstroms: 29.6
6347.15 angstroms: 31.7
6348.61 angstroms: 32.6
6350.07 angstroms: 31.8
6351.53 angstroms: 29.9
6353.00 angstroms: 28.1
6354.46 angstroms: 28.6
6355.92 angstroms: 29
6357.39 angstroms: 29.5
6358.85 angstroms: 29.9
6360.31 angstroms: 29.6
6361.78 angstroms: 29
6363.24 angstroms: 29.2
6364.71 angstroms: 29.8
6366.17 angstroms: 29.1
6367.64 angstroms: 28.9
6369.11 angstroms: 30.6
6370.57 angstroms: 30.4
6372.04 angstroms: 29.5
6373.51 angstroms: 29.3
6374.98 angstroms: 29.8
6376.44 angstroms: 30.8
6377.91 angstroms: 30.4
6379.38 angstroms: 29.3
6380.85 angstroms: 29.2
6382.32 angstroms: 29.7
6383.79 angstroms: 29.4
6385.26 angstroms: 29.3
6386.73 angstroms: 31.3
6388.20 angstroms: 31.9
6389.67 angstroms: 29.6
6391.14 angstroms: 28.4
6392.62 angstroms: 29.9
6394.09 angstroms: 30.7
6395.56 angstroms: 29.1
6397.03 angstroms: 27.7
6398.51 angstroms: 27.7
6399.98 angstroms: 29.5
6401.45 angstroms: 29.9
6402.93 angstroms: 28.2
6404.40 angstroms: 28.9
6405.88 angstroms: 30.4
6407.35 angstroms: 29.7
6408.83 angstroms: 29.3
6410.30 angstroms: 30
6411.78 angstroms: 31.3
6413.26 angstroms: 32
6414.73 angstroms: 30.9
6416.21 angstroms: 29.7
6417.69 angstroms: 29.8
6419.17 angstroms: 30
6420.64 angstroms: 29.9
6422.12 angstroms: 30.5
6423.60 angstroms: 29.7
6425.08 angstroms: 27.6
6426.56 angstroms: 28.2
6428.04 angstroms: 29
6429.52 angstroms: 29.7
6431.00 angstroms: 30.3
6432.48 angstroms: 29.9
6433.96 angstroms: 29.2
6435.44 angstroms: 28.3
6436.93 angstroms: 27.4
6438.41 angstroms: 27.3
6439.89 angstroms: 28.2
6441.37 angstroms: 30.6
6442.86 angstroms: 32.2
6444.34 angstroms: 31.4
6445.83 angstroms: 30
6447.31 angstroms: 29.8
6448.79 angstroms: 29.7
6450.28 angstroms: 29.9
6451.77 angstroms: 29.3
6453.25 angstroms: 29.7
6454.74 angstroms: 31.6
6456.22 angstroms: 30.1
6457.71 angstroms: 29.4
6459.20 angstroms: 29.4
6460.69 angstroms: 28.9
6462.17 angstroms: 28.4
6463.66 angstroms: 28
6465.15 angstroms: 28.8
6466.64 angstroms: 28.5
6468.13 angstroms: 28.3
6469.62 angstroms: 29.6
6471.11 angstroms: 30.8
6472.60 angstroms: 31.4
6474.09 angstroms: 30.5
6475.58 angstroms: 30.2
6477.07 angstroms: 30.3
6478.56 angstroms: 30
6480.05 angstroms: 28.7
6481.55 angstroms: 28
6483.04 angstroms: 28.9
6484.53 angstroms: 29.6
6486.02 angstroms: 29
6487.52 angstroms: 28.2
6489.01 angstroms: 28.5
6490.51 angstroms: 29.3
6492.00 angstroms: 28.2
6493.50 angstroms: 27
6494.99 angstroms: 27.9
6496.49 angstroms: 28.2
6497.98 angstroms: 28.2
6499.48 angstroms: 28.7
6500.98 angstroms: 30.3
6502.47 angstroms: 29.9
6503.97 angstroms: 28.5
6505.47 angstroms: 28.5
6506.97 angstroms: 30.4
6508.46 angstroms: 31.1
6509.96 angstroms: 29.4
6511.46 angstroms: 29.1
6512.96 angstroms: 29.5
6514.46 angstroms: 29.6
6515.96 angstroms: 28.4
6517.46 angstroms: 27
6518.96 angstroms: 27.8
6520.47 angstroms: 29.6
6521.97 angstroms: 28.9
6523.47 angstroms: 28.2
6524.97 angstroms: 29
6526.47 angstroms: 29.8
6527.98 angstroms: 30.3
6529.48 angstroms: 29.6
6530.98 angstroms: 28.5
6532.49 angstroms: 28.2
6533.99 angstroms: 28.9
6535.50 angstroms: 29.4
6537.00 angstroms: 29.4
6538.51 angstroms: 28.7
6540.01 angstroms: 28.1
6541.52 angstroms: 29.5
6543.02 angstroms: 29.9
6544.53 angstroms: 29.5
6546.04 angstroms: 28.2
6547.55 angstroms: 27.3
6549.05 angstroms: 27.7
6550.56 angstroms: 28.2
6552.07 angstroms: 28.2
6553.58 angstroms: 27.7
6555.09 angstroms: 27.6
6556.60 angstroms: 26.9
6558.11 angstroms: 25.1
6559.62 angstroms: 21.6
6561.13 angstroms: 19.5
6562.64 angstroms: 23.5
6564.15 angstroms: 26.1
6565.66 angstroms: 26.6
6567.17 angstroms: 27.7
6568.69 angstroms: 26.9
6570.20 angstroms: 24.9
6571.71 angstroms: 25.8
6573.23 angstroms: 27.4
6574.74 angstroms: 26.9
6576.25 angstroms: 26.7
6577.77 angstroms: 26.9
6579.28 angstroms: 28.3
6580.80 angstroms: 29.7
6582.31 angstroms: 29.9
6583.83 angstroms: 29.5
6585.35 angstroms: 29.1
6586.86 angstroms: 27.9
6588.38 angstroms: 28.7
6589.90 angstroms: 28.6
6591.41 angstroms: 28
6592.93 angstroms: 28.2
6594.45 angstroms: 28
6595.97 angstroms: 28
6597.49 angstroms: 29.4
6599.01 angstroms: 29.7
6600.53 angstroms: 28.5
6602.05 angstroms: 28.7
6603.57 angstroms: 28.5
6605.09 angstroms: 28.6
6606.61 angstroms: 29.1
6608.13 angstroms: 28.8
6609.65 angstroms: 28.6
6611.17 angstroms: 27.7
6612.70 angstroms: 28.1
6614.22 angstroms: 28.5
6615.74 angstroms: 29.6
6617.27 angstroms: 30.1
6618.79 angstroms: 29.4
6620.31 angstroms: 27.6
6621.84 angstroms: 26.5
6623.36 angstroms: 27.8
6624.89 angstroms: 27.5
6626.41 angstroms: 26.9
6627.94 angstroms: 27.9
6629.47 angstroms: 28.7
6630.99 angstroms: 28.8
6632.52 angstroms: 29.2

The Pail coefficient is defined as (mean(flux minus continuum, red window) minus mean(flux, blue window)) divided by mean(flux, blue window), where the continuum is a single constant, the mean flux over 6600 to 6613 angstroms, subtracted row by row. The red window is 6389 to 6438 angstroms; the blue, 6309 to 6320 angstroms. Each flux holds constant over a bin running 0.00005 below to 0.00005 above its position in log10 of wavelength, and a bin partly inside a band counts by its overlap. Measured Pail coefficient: -0.97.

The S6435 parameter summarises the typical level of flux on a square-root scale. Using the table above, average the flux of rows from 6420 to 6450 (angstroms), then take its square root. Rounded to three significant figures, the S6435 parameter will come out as 5.43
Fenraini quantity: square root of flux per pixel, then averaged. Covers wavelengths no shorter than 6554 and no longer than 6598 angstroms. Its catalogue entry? 5.19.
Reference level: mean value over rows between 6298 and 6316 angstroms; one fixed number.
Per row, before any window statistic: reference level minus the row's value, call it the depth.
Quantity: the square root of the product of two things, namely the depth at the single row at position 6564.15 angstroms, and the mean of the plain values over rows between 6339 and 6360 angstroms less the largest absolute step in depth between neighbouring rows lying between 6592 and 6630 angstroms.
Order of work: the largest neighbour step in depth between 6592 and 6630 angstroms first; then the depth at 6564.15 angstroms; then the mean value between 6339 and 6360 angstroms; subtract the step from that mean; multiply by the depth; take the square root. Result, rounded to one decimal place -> 11.1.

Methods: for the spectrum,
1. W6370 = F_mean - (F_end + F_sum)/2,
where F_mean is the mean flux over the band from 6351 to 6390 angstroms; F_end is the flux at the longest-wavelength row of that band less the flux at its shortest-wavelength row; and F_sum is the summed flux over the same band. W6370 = -371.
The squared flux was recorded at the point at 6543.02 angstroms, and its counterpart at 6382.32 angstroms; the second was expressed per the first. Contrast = 0.99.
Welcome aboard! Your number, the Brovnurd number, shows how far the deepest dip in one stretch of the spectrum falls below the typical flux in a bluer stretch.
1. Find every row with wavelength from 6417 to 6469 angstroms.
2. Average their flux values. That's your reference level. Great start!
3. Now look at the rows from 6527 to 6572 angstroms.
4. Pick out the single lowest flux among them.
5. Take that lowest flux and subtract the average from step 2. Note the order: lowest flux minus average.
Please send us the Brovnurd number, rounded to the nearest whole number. -10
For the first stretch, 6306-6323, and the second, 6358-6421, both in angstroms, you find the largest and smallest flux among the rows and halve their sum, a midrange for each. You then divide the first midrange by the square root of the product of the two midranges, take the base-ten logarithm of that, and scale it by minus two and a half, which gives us 0.0046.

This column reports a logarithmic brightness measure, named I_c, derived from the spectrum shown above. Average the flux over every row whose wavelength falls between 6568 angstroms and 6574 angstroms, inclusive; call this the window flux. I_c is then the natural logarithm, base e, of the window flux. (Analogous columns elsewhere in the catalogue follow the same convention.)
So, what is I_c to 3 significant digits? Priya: 3.27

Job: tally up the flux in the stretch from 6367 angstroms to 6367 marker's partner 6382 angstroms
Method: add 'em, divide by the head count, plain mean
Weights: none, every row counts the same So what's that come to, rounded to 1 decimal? 29.8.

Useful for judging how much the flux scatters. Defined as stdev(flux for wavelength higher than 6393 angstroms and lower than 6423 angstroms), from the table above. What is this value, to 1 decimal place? 1.1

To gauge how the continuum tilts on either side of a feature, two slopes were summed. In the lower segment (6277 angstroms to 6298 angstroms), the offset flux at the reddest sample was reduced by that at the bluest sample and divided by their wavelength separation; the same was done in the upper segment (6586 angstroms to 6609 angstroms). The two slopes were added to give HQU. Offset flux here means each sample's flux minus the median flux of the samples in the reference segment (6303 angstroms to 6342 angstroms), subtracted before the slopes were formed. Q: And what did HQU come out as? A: 0.10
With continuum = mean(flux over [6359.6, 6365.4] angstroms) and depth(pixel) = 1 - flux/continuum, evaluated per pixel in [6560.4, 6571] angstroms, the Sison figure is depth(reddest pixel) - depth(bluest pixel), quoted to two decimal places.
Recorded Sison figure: -0.18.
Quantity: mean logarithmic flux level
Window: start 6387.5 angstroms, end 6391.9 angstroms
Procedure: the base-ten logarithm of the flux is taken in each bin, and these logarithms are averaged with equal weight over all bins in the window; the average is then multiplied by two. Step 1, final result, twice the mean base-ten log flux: 2.95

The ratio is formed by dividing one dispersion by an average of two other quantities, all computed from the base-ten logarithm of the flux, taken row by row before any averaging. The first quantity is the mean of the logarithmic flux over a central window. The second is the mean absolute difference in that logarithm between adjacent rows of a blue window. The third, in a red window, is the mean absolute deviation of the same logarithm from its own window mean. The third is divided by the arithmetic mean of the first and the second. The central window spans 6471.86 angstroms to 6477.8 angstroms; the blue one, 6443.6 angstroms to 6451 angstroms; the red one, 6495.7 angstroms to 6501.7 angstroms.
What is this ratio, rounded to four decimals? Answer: 0.0144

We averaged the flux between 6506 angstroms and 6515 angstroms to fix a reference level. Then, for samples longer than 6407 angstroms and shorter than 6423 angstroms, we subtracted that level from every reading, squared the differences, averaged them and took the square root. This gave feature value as 0.89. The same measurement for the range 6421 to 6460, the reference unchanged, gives 1.23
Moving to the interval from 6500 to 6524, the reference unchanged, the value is 1.24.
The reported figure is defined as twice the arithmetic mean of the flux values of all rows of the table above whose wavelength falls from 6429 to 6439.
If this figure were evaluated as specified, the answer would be 57.7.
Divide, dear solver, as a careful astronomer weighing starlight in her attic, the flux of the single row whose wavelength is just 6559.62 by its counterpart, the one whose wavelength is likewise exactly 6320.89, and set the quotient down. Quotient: 0.70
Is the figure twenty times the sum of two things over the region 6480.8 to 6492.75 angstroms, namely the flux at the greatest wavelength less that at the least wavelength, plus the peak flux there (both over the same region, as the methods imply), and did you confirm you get 596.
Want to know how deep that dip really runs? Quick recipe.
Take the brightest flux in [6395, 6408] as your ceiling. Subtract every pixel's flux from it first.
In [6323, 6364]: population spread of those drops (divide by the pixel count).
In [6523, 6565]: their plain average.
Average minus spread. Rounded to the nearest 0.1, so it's 1.4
